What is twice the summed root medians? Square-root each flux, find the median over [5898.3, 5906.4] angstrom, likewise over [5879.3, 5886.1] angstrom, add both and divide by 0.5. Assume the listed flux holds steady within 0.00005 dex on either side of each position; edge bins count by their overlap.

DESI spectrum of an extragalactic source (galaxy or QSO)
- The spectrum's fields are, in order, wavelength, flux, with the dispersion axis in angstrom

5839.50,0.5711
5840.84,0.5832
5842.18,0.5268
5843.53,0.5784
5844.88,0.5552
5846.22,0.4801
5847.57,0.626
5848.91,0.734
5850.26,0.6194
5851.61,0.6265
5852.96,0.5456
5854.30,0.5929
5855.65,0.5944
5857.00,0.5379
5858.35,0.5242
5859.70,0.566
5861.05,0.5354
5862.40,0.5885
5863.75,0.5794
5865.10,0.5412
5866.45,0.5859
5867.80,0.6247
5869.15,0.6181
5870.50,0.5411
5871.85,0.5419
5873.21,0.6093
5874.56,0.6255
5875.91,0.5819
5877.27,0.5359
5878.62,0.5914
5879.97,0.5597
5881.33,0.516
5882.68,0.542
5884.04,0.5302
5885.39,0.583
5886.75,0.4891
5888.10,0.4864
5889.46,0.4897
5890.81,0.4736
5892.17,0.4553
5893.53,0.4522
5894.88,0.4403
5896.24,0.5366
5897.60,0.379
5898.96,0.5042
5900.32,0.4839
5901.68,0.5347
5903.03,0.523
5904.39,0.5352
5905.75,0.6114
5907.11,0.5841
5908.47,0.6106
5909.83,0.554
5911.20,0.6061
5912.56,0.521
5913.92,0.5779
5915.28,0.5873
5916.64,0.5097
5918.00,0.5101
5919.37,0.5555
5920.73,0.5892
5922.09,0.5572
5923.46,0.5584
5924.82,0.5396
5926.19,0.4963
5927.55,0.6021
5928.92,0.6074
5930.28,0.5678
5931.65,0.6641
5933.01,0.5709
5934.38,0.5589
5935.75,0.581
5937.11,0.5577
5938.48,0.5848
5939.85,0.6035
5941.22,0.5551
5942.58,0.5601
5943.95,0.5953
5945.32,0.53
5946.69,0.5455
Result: 2.93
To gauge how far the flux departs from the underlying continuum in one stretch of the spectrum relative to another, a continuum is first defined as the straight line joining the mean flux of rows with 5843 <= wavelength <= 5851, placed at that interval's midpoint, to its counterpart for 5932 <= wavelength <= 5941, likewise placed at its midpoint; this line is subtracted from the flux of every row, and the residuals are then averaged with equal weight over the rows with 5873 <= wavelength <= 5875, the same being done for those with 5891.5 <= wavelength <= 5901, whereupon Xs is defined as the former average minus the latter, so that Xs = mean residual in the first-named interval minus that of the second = 0.15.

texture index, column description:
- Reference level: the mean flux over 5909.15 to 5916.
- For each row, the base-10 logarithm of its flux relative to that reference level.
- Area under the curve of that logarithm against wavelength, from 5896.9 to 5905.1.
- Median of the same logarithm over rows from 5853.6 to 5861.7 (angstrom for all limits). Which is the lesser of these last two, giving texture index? -0.53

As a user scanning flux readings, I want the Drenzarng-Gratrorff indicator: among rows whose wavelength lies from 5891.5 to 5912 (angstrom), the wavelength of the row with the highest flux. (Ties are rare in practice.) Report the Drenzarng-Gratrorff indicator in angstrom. 5905.75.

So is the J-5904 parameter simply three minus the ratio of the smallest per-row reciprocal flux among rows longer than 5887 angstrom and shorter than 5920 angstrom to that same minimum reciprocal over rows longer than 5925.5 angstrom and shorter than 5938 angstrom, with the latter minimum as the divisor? 1.91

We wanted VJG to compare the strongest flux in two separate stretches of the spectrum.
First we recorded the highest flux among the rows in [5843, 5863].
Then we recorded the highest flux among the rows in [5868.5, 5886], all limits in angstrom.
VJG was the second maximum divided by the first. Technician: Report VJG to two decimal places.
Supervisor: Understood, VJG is 0.85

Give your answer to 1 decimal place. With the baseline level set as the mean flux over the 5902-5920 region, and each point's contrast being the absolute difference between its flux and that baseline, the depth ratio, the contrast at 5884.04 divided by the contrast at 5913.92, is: 1.7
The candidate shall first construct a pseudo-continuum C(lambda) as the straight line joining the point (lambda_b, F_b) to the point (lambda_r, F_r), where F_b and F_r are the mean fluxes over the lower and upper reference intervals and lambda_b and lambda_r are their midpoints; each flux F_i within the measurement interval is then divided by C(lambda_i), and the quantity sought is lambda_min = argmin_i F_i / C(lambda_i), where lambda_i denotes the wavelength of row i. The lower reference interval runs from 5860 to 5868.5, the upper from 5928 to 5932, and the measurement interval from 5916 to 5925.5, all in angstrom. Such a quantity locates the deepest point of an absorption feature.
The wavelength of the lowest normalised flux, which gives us 5918.00 angstrom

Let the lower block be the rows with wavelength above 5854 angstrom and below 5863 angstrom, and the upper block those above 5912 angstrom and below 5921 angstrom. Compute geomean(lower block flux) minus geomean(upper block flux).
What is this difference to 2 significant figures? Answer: 0.013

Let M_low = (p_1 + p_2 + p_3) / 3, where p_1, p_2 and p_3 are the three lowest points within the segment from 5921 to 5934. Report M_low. 0.531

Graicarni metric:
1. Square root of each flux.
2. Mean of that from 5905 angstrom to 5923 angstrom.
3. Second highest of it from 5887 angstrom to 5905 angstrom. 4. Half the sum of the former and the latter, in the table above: 0.742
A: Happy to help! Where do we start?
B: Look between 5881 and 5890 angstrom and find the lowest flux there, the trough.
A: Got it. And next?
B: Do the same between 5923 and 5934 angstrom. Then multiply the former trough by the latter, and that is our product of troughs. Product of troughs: 0.241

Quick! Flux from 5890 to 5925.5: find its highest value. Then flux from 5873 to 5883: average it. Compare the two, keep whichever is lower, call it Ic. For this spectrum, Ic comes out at 0.570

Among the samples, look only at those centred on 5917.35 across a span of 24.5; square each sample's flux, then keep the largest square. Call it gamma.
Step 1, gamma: 0.37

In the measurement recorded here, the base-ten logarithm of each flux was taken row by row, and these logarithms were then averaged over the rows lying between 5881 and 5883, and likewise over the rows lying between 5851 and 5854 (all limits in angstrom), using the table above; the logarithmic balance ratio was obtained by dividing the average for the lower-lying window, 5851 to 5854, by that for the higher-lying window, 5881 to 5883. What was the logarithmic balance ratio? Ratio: 0.84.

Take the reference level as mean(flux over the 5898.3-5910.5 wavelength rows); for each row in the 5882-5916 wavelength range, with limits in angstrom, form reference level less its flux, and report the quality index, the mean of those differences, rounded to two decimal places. 0.03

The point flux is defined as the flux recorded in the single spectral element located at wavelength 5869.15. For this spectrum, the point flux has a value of 0.6181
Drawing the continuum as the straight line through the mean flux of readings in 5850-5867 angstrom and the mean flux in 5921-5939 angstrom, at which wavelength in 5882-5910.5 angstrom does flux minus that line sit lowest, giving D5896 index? 5897.60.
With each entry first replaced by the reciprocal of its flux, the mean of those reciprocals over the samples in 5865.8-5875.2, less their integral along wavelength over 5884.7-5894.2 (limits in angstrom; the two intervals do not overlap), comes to -17.8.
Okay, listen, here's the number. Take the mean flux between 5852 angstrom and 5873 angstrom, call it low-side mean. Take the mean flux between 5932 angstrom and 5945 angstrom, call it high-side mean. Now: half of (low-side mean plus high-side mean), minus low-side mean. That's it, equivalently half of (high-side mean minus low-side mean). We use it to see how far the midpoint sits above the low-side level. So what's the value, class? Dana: 0.003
